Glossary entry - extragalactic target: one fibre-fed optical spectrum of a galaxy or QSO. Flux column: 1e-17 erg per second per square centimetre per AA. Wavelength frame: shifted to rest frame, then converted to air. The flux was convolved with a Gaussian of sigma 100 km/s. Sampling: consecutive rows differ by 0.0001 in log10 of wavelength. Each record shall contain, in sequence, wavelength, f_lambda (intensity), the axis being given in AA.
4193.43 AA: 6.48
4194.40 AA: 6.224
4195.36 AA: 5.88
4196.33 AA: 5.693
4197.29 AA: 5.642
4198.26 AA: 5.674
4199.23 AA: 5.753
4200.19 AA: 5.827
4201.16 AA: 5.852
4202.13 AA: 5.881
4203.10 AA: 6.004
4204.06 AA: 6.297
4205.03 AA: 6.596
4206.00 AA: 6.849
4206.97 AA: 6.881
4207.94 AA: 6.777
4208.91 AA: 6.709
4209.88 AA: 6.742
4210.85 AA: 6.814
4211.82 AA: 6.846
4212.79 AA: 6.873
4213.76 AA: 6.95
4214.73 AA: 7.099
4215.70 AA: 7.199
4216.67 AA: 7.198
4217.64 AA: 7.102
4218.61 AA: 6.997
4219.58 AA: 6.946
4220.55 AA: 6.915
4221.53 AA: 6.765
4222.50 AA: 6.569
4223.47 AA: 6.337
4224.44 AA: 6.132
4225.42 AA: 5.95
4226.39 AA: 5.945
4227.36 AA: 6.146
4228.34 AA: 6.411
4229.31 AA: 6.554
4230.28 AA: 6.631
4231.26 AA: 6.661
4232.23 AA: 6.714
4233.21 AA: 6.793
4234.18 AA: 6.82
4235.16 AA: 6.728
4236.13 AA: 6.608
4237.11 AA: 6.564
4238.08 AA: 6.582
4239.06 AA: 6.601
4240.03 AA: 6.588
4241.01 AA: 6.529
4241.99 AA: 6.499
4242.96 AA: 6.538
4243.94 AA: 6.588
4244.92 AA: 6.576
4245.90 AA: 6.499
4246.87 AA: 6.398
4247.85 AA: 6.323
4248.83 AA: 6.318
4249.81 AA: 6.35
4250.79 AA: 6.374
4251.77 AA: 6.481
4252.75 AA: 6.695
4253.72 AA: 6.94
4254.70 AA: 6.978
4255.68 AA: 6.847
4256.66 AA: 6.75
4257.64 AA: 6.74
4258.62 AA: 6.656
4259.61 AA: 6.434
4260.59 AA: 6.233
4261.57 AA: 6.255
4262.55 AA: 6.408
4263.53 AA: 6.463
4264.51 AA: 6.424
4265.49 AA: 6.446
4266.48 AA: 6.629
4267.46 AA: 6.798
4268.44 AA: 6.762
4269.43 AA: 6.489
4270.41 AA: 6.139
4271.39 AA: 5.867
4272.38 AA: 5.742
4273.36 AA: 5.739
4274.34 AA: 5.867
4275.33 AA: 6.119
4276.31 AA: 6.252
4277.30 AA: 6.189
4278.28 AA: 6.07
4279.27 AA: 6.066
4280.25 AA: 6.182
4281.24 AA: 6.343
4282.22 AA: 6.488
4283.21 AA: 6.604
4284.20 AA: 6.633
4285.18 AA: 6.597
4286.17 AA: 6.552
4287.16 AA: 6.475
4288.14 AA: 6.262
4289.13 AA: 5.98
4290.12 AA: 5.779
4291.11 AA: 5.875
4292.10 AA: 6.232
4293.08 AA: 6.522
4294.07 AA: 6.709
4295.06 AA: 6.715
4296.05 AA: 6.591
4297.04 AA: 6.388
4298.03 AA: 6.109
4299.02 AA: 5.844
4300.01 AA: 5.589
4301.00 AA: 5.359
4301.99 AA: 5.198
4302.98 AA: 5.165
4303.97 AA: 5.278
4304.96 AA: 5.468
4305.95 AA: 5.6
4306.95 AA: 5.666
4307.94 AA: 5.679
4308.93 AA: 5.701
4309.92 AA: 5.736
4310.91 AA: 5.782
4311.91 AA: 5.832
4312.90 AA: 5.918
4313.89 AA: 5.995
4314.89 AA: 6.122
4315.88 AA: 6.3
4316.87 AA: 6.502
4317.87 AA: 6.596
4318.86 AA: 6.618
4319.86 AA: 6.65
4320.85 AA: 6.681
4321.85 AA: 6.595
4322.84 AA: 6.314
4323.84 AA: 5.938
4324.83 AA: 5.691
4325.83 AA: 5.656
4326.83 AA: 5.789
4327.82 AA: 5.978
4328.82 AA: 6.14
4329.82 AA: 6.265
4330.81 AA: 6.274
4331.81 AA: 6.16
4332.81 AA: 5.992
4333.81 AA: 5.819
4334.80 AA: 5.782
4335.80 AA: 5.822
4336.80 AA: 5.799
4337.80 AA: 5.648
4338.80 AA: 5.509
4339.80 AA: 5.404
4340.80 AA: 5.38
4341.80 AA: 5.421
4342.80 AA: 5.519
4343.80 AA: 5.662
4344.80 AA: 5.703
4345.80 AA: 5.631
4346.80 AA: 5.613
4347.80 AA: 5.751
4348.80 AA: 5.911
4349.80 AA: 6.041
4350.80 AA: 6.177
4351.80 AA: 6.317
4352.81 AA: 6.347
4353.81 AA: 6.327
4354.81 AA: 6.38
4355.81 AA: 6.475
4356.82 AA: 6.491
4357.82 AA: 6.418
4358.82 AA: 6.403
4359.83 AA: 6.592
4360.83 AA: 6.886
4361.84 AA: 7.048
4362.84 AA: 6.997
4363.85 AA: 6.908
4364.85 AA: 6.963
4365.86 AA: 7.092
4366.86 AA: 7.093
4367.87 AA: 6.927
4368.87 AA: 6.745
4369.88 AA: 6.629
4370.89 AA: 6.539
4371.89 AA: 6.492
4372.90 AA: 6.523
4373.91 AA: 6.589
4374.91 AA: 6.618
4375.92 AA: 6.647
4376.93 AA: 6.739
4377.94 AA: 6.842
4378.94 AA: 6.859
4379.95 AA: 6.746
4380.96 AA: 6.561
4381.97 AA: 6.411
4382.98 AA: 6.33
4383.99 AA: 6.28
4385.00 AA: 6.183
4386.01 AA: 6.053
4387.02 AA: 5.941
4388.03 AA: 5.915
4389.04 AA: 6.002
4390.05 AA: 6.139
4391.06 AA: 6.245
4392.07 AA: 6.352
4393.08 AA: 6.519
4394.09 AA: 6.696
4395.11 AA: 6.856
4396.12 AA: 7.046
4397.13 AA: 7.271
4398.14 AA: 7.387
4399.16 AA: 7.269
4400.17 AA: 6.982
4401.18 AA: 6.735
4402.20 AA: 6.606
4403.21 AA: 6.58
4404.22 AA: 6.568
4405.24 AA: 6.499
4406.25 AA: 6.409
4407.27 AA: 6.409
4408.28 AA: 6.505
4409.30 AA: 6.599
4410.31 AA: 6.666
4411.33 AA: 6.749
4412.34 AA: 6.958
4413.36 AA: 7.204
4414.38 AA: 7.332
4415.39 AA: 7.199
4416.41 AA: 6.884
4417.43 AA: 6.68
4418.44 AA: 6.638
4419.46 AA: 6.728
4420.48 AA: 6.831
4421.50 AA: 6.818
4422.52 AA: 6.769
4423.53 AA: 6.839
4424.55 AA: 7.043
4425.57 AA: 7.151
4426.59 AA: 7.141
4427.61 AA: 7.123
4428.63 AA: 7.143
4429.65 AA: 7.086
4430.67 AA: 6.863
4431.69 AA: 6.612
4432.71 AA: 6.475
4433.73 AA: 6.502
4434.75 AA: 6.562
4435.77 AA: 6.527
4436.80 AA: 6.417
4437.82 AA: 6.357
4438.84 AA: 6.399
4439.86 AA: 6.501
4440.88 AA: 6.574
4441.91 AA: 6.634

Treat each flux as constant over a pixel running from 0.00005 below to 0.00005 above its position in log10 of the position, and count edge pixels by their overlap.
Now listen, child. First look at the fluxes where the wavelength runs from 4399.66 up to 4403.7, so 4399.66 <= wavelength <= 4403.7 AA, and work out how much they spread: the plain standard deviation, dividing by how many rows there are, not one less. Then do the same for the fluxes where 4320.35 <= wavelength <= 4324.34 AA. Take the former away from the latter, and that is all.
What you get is 0.13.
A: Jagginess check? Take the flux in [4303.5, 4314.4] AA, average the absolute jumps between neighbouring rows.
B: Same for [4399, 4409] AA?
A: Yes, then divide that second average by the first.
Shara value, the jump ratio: 1.5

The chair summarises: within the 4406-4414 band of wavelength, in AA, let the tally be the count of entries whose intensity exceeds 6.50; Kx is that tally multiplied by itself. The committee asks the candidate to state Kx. 36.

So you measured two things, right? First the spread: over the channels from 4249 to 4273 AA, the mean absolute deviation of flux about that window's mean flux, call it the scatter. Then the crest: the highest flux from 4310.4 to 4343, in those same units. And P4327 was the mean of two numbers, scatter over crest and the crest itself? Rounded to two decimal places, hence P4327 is 3.36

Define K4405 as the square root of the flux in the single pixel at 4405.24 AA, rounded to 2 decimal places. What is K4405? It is 2.55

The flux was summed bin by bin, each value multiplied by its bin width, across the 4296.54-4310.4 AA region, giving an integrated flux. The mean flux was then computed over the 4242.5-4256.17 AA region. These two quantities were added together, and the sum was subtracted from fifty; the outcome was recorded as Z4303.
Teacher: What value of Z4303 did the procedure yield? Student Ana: -35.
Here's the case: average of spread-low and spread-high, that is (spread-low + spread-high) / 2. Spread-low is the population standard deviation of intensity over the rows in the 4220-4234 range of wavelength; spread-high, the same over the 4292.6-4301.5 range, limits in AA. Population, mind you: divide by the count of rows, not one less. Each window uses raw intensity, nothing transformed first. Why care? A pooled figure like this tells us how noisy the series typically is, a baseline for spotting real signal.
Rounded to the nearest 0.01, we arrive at 0.39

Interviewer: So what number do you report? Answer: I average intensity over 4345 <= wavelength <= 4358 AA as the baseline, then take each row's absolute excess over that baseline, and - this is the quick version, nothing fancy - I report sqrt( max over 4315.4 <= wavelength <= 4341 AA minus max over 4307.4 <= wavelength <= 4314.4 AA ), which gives 0.55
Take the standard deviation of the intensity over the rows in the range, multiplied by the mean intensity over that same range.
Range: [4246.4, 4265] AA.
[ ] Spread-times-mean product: 1.5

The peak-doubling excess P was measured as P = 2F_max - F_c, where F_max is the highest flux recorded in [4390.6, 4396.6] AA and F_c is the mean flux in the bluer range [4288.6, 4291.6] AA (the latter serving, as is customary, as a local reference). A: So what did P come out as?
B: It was 8.2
